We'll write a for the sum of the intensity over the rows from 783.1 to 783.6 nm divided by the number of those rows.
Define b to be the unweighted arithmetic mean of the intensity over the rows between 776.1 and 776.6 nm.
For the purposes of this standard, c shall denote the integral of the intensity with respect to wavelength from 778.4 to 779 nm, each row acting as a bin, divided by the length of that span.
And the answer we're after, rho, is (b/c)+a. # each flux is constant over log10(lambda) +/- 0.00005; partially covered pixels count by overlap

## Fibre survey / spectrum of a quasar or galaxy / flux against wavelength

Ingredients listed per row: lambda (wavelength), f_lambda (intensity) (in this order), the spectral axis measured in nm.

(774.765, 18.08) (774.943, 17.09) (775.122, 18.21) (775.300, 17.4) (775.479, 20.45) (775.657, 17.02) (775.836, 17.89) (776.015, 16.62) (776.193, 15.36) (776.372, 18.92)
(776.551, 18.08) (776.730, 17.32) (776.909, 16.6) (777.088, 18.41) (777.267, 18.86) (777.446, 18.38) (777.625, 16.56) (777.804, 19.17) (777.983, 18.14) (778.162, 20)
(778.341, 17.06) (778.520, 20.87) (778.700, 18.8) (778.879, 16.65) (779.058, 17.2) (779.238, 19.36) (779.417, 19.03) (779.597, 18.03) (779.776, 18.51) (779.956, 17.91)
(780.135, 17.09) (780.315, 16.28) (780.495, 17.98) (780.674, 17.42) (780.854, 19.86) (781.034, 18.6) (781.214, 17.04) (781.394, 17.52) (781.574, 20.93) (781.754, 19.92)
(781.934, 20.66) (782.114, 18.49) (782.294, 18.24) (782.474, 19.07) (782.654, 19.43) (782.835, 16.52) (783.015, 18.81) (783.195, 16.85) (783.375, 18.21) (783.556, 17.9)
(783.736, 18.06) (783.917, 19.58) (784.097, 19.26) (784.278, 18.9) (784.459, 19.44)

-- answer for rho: 18.6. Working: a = 17.7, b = 17.5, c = 18.6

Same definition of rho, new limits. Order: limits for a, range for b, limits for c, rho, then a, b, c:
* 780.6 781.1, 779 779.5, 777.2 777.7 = 19.7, 18.6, 18.5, 17.9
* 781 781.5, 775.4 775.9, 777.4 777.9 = 18.7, 17.7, 18.5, 18.0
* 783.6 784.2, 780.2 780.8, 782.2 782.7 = 19.9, 19.0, 17.2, 18.9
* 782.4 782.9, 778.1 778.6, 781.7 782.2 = 19.3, 18.3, 19.3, 19.7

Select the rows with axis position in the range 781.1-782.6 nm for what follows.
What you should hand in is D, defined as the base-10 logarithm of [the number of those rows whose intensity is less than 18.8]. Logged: 0.60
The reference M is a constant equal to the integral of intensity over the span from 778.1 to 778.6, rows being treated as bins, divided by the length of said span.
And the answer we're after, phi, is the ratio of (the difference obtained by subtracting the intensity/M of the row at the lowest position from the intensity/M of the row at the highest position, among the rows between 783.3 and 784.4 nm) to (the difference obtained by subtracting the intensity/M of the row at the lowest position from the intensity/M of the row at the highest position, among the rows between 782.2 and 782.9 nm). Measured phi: -0.4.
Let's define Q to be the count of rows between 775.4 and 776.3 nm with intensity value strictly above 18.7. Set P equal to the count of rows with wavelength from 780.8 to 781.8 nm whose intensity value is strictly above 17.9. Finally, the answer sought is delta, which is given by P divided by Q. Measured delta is 4.0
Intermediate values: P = 4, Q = 1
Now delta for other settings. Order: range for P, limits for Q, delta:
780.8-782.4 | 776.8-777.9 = 3.5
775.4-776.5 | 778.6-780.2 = 0.7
